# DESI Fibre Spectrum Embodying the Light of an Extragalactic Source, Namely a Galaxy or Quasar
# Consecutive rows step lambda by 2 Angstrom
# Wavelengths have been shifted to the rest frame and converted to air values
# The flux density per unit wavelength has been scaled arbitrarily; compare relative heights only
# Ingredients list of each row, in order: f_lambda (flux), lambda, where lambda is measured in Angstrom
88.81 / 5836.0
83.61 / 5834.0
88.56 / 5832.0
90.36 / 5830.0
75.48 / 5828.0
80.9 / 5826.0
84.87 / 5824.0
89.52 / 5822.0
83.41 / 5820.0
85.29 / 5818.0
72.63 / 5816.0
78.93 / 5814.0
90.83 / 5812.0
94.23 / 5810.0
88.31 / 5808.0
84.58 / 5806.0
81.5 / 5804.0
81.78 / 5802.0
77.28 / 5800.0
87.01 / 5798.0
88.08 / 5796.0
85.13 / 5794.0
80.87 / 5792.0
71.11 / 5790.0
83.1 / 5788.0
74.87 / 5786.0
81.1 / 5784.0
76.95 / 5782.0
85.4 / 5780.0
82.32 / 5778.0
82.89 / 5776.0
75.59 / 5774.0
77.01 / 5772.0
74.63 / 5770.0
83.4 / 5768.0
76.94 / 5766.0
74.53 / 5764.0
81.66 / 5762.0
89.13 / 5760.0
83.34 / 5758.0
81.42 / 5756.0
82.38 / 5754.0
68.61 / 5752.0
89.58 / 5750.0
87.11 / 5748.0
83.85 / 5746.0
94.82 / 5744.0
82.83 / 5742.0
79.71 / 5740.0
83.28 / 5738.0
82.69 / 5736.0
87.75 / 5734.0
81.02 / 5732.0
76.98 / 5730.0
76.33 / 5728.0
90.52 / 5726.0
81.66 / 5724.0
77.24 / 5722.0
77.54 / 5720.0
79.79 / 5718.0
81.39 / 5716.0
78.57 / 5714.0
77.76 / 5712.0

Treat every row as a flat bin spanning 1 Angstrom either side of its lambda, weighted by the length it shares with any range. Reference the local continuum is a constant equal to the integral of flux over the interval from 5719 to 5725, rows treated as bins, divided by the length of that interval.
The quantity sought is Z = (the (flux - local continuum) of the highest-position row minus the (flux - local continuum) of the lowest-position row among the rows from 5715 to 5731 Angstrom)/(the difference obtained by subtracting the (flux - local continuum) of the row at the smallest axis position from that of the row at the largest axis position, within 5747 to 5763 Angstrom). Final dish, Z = 0.8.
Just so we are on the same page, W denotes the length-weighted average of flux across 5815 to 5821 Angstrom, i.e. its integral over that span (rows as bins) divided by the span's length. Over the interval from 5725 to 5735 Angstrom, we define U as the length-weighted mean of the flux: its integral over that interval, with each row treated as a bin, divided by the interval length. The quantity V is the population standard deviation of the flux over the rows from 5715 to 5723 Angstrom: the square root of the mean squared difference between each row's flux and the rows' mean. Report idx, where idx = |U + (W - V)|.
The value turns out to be 161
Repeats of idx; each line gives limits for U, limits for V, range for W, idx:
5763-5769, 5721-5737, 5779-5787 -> 153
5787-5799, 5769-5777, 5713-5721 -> 159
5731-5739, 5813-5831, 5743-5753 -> 163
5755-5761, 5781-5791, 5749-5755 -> 161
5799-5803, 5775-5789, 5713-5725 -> 155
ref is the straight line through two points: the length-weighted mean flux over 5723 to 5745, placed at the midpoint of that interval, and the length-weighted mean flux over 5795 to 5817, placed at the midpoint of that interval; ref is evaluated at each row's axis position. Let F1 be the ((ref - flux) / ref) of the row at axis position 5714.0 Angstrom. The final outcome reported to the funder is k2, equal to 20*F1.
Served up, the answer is 1.1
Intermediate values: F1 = 0.056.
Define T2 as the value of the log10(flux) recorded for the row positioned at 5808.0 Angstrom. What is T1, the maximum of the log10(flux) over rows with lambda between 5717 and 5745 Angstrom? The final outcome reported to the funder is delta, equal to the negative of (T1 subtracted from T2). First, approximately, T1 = 1.977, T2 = 1.95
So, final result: 0.03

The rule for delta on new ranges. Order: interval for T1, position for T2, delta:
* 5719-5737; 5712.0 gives 0.07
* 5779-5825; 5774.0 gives 0.10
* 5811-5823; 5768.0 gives 0.04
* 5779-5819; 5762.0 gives 0.06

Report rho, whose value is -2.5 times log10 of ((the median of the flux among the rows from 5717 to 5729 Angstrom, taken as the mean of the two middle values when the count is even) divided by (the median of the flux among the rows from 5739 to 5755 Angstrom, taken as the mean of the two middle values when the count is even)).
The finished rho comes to 0.063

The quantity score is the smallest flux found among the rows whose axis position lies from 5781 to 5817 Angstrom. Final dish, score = 71.11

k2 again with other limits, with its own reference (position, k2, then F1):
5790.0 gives 3.1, 0.153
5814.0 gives 1.2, 0.062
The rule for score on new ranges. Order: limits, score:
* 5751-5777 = 68.61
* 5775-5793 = 71.11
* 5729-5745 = 76.98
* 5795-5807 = 77.28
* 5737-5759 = 68.61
